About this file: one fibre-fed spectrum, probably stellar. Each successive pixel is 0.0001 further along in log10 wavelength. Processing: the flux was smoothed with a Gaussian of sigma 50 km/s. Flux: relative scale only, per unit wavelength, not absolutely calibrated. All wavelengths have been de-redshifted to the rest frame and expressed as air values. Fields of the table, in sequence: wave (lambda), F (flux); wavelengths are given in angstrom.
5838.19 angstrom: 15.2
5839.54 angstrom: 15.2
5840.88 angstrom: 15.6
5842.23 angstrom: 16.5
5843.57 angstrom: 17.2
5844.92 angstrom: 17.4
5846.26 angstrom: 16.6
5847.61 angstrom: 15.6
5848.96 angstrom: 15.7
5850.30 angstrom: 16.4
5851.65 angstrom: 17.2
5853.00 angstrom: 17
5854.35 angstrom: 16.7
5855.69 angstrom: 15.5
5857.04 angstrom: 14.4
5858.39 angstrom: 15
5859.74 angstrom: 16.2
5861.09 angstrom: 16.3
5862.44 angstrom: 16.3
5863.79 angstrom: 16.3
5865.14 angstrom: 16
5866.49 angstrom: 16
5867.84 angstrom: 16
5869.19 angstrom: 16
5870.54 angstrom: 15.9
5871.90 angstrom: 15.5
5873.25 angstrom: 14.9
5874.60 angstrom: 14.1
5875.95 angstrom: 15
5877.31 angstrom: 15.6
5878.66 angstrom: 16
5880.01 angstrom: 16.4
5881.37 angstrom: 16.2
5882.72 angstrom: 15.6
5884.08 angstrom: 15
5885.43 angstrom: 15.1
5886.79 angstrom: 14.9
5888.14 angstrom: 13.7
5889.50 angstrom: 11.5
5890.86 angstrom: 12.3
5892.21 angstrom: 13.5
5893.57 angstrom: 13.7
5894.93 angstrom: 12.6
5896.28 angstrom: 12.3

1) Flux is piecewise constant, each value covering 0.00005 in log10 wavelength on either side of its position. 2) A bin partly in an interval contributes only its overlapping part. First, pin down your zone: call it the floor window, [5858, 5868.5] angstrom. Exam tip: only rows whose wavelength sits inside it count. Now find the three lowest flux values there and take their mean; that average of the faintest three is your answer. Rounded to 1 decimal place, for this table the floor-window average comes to 15.7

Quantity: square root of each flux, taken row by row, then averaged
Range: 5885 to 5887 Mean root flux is 3.87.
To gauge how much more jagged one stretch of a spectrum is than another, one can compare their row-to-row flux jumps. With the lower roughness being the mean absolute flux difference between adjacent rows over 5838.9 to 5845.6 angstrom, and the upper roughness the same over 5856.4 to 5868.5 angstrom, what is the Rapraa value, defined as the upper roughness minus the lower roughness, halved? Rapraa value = -0.14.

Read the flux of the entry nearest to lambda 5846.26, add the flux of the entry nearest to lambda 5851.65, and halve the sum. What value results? 16.9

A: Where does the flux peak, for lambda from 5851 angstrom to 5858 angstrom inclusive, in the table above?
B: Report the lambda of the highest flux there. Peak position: 5851.65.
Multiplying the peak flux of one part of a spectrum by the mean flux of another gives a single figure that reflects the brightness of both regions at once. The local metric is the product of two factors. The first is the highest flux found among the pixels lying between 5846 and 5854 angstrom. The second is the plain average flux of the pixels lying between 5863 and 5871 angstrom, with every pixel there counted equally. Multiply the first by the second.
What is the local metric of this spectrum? 276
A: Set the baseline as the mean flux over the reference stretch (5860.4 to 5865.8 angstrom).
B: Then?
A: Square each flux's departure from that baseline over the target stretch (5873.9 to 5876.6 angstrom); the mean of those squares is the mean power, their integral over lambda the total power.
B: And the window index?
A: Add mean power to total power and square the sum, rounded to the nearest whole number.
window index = 124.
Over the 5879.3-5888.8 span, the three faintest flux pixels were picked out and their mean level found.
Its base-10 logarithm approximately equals 1.16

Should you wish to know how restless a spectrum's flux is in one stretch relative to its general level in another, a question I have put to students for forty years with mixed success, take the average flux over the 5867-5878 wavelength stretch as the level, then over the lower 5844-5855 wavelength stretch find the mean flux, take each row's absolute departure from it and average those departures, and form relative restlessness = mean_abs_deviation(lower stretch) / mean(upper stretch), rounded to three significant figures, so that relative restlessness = 0.0329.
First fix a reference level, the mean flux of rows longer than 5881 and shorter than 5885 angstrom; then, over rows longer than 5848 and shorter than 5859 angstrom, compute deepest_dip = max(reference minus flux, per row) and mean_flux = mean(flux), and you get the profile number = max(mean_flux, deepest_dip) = 16.0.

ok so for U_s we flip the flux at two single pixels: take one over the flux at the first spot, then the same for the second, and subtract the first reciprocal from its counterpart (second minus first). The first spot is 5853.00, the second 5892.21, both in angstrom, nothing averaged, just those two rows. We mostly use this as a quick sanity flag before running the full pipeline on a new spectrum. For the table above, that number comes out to 0.0153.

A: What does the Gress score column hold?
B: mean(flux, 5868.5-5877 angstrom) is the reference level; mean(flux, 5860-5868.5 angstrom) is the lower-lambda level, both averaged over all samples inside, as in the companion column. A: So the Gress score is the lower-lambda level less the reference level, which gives 0.9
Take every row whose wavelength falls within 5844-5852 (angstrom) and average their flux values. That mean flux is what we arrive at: 16.5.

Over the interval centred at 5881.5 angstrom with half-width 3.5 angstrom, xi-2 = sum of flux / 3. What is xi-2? 26.4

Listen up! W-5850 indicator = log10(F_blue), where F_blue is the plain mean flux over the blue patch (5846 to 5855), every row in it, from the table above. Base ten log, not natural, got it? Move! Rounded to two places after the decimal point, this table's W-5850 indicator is 1.22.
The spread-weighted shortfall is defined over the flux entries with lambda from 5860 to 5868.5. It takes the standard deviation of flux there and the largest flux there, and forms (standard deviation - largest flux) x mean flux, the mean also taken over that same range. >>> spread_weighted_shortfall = -261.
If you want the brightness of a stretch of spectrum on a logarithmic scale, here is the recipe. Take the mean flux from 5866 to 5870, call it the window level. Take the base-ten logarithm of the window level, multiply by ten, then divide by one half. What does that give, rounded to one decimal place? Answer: 24.1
